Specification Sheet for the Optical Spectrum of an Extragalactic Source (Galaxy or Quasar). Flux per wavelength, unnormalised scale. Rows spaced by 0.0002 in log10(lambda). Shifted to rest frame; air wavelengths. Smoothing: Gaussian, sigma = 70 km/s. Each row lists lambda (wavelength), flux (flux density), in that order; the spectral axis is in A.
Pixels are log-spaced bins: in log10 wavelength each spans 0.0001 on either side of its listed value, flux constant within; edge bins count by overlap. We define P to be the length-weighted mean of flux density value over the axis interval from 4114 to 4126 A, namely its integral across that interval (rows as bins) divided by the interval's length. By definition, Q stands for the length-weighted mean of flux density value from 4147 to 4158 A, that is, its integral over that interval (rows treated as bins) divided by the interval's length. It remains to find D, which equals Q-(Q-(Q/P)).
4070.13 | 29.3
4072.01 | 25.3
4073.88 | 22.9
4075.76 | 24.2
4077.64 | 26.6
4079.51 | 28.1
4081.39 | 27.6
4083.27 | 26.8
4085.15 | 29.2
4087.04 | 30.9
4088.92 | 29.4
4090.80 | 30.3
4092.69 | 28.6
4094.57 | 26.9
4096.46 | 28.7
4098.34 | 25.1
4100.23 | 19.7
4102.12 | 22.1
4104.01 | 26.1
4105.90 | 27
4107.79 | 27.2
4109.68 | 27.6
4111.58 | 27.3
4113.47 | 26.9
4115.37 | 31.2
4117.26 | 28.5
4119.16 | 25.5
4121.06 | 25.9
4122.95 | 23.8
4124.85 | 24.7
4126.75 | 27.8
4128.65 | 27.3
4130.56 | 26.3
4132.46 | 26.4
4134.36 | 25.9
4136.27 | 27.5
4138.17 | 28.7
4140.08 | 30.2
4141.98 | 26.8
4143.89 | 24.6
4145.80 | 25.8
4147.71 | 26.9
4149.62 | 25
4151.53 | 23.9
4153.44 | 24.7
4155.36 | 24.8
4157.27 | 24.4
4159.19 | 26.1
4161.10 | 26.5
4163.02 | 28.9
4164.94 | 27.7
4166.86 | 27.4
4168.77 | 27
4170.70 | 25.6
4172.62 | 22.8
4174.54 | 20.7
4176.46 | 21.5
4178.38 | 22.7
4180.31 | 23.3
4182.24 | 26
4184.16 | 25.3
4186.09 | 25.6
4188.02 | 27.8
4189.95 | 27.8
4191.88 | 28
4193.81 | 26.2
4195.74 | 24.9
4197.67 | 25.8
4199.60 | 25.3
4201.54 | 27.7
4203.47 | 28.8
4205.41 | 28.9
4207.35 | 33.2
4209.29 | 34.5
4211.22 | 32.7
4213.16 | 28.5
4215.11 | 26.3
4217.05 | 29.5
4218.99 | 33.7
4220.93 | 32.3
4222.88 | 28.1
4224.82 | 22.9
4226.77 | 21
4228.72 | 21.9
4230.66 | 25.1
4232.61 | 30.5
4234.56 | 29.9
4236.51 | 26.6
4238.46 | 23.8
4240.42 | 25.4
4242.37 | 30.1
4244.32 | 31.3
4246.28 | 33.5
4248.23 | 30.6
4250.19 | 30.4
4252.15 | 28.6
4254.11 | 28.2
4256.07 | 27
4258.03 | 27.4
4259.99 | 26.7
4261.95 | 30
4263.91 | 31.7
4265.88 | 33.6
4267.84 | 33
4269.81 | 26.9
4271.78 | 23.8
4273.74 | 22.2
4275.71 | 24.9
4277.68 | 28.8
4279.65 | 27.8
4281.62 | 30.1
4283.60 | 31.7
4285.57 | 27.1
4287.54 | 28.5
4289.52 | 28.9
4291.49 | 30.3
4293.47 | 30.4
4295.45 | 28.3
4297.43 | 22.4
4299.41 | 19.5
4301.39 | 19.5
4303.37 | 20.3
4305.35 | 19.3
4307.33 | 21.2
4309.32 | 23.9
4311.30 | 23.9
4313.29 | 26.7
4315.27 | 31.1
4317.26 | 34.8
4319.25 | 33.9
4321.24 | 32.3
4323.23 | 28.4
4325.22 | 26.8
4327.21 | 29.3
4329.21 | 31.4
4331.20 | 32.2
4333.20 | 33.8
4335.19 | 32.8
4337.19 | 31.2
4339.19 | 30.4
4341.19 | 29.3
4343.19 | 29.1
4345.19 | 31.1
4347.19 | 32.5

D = 0.94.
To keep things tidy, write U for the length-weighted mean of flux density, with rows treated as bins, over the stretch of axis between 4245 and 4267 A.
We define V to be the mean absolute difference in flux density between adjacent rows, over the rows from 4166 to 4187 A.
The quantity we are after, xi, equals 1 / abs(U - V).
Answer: 0.0350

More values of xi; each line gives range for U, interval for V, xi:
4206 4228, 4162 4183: 0.0359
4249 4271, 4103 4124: 0.0359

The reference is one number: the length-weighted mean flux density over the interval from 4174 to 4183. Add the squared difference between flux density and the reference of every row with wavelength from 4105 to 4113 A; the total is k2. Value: 78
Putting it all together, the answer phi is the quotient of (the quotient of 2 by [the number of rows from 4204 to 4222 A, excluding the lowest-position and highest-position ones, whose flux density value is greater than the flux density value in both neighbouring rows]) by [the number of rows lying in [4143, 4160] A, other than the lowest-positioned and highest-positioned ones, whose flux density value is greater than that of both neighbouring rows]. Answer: 0.5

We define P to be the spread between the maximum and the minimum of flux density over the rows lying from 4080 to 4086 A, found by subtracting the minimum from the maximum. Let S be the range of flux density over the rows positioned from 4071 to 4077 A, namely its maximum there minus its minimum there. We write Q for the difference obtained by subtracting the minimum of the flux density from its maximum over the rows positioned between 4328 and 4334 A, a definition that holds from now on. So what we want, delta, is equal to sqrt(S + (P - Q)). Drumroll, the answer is 1.5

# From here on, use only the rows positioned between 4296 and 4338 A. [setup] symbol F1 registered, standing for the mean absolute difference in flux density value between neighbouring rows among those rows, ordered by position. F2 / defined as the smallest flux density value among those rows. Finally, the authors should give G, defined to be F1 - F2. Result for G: -17.4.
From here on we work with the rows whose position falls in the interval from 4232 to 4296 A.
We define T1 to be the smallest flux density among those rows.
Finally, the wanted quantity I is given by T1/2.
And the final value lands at 11.1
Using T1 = 22.2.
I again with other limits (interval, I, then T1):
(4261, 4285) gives 11.1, 22.2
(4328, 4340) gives 15.2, 30.4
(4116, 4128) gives 11.9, 23.8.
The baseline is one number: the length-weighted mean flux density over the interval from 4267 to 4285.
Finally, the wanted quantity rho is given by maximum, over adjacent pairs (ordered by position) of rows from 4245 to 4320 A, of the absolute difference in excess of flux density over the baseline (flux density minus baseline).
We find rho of 6.1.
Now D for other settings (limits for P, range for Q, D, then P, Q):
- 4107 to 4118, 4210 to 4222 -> 1.09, 28.1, 30.6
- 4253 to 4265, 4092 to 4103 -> 0.88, 28.5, 25.1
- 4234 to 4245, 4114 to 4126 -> 0.96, 27.7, 26.6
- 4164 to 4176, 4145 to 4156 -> 1.01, 25.0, 25.2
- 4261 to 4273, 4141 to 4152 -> 0.86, 29.7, 25.6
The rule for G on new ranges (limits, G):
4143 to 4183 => -19.5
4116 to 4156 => -22.4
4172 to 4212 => -19.4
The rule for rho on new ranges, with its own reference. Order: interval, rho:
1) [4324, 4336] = 2.5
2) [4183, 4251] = 5.4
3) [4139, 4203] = 3.4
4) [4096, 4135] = 5.4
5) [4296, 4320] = 4.4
